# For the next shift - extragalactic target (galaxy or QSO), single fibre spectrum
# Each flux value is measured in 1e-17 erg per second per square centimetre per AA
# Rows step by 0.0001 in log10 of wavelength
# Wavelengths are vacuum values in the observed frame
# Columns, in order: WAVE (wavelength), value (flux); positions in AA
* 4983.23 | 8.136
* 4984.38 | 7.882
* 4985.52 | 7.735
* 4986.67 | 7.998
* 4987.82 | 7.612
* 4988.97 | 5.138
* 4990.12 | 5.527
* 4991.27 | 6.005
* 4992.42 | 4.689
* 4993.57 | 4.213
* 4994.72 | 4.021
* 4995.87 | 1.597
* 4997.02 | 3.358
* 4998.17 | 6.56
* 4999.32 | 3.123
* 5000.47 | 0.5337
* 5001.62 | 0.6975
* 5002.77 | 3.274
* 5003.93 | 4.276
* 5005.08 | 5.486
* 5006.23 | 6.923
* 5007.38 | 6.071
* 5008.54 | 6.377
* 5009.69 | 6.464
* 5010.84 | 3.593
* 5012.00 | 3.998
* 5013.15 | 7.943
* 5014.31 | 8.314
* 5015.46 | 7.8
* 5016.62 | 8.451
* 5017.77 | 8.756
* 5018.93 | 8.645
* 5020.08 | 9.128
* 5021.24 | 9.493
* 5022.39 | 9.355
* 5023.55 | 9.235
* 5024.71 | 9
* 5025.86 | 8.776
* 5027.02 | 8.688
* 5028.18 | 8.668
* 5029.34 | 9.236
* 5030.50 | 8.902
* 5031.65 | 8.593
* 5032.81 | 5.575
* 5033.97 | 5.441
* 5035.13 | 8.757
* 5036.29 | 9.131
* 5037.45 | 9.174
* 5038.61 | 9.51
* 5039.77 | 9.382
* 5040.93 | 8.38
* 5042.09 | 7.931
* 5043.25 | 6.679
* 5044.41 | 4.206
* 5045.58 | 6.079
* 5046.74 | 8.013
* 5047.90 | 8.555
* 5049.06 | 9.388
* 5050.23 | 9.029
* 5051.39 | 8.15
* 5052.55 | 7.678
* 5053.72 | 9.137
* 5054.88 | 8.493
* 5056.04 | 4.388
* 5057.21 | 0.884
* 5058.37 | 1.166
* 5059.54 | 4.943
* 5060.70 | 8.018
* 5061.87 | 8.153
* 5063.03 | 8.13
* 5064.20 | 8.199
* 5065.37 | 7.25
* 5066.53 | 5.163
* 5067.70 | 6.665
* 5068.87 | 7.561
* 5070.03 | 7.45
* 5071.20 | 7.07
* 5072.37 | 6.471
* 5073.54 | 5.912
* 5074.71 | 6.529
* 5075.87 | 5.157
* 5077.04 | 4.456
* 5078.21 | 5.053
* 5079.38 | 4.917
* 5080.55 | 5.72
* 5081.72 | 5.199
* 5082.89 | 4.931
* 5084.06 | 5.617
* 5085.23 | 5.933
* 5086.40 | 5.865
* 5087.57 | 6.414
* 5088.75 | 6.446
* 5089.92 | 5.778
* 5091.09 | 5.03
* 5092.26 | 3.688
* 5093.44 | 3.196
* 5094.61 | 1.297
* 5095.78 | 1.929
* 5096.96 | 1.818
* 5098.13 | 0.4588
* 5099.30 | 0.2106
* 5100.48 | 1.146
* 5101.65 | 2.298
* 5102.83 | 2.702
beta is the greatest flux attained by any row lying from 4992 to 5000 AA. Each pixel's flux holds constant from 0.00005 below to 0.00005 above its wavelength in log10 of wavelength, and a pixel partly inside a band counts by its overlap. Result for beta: 6.56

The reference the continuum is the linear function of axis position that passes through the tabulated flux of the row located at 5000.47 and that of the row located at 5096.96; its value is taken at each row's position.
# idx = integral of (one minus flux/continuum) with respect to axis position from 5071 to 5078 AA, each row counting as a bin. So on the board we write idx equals -20 AA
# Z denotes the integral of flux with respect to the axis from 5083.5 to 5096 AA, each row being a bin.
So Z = 59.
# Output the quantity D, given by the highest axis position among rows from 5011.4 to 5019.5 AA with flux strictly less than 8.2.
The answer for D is 5015.46 AA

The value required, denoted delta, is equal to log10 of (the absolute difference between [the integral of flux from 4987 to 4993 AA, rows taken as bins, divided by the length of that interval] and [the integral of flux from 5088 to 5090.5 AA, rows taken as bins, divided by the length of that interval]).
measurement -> -0.6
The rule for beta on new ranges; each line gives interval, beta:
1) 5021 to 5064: 9.51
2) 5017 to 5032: 9.493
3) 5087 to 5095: 6.446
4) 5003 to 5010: 6.923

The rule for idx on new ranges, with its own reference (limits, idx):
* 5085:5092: -17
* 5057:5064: -22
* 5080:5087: -17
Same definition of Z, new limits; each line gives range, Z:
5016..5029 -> 116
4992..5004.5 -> 41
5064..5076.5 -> 83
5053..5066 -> 81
